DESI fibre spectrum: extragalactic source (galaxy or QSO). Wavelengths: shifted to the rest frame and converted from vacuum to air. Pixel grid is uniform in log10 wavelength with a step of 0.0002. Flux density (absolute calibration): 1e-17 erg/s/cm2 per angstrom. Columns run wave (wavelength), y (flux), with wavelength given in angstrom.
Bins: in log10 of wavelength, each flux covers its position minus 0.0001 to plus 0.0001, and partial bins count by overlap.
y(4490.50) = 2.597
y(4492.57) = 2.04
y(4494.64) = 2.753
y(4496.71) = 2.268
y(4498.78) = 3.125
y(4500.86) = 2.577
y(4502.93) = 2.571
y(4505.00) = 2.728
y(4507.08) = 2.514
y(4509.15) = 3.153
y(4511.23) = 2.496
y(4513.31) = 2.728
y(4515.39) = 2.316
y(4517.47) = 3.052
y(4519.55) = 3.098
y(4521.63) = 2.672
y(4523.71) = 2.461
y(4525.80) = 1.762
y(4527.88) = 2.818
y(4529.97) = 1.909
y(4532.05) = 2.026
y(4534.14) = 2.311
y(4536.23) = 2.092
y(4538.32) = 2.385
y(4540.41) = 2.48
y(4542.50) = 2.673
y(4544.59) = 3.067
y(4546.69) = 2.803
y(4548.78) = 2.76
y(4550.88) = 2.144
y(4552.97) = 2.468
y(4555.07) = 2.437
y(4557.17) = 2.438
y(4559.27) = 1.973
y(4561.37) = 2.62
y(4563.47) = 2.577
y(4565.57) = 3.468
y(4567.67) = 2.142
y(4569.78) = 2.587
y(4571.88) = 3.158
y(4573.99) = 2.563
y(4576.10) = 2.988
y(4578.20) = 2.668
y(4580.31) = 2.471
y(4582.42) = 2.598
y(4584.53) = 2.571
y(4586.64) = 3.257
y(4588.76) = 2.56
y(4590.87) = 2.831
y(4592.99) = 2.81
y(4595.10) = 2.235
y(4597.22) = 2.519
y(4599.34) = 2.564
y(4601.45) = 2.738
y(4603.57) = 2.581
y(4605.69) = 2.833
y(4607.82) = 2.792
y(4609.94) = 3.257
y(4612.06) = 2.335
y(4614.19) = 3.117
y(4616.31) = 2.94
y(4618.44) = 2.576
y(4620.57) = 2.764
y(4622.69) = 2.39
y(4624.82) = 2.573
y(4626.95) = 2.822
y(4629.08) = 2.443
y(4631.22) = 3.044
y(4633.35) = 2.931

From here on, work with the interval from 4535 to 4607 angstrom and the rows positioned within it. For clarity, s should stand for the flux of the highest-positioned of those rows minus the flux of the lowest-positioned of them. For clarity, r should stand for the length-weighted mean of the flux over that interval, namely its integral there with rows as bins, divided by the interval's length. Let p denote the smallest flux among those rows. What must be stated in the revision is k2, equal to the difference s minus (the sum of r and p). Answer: -3.85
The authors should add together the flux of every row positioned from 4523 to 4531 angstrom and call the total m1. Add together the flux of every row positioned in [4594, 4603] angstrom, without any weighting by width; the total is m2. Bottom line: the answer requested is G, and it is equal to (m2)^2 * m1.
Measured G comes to 905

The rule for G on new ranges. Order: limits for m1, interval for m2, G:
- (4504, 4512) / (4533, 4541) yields 935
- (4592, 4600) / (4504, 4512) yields 1201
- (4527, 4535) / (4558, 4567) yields 1026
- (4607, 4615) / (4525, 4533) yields 834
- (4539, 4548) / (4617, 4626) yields 1170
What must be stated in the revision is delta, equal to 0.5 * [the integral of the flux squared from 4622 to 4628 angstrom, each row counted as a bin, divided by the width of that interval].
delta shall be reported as 3.41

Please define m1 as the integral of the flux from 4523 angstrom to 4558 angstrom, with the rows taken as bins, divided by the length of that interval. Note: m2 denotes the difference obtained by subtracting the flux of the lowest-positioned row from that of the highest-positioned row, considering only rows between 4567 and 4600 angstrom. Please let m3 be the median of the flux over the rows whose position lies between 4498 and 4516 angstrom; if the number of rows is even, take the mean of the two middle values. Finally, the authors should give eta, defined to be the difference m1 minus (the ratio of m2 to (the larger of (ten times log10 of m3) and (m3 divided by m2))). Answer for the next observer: 2.34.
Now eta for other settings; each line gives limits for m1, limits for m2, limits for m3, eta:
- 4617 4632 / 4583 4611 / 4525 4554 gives 2.48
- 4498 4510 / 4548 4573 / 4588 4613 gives 2.71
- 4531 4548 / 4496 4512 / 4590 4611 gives 2.47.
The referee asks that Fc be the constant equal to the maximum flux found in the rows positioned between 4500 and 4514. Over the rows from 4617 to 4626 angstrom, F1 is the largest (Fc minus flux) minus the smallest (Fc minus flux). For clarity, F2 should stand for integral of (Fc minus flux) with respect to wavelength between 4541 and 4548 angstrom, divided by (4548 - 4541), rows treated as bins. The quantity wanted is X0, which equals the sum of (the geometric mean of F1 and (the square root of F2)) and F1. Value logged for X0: 0.8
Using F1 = 0.4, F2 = 0.333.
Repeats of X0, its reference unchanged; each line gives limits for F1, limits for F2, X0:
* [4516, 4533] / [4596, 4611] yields 2.3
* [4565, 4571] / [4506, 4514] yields 2.3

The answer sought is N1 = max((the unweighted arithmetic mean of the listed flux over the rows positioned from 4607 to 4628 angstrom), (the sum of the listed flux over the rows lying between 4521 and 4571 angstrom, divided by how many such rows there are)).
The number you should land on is 2.76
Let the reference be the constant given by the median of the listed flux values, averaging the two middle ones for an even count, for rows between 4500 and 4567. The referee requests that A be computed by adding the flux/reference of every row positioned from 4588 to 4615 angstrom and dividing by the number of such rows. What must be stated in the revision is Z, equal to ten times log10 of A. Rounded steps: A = 1.06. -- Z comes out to 0.27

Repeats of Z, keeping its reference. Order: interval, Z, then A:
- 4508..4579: 0.04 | 1.01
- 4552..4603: 0.16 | 1.04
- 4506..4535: -0.03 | 0.99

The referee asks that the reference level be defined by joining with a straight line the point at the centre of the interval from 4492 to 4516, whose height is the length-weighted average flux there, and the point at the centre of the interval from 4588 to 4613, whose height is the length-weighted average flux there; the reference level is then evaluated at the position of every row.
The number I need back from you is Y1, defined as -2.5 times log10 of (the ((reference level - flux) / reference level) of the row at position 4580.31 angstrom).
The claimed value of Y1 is 2.9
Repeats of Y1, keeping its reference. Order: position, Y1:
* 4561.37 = 4.8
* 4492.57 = 1.6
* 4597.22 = 3.1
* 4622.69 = 2.4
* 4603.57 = 3.6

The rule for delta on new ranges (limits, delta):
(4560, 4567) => 4.05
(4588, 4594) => 3.76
